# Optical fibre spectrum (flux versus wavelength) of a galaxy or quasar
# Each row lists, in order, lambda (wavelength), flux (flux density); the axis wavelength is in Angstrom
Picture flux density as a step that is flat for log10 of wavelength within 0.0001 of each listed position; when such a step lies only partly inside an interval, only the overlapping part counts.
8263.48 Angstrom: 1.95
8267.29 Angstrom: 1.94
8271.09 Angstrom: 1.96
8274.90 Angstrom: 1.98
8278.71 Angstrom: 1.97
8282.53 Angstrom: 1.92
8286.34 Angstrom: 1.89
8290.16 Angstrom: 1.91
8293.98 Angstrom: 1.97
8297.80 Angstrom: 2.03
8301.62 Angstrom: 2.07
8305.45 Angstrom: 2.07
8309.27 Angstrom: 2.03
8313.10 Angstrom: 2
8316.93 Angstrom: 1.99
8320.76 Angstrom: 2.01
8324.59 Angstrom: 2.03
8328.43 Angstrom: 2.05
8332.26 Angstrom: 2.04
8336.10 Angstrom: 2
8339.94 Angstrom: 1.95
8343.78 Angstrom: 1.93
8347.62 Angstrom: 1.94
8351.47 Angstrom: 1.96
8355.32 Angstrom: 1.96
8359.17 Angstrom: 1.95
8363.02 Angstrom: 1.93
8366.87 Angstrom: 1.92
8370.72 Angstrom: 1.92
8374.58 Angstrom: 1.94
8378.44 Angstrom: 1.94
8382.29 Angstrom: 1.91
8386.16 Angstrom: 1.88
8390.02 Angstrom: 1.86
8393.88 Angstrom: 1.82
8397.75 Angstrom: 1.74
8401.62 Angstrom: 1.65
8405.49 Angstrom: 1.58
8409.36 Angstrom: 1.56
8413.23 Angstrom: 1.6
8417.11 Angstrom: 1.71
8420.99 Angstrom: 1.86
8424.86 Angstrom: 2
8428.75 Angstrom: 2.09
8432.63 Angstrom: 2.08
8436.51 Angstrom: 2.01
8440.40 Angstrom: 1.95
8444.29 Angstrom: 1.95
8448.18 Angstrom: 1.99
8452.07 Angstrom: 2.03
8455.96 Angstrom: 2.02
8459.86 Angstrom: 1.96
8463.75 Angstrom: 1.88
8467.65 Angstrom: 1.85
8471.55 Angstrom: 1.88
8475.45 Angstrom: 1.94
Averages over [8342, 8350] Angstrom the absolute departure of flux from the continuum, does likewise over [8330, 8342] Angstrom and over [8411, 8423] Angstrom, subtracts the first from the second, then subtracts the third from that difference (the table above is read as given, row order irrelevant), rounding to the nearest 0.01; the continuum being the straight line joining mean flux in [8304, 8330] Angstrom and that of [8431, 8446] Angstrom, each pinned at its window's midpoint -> -0.33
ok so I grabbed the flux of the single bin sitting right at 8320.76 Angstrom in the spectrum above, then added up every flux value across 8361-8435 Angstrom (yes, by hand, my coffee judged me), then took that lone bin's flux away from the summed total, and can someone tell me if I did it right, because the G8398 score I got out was 33.0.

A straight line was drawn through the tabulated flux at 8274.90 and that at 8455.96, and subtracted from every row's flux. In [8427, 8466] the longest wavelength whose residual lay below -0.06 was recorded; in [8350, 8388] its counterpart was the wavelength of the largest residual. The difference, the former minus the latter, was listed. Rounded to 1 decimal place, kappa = 112.3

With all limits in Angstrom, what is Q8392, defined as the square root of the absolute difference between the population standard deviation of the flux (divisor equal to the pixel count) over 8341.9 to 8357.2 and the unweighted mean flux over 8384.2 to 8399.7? 1.35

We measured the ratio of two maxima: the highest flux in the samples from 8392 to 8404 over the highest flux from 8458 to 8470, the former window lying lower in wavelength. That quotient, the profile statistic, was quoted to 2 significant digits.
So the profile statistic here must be 0.93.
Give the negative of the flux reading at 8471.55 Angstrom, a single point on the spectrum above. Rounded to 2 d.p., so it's -1.88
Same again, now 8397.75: -1.74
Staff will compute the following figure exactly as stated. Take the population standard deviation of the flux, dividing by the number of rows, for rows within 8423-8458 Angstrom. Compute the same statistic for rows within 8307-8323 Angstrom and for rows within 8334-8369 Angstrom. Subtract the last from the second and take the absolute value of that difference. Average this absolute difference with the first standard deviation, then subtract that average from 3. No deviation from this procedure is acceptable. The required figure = 2.97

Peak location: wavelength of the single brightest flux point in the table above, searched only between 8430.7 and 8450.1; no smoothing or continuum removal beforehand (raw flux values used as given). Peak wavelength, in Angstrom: 8432.63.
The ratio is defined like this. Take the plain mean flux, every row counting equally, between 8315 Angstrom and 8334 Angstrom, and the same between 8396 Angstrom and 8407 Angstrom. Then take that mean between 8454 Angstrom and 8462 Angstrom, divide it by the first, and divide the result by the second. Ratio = 0.59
